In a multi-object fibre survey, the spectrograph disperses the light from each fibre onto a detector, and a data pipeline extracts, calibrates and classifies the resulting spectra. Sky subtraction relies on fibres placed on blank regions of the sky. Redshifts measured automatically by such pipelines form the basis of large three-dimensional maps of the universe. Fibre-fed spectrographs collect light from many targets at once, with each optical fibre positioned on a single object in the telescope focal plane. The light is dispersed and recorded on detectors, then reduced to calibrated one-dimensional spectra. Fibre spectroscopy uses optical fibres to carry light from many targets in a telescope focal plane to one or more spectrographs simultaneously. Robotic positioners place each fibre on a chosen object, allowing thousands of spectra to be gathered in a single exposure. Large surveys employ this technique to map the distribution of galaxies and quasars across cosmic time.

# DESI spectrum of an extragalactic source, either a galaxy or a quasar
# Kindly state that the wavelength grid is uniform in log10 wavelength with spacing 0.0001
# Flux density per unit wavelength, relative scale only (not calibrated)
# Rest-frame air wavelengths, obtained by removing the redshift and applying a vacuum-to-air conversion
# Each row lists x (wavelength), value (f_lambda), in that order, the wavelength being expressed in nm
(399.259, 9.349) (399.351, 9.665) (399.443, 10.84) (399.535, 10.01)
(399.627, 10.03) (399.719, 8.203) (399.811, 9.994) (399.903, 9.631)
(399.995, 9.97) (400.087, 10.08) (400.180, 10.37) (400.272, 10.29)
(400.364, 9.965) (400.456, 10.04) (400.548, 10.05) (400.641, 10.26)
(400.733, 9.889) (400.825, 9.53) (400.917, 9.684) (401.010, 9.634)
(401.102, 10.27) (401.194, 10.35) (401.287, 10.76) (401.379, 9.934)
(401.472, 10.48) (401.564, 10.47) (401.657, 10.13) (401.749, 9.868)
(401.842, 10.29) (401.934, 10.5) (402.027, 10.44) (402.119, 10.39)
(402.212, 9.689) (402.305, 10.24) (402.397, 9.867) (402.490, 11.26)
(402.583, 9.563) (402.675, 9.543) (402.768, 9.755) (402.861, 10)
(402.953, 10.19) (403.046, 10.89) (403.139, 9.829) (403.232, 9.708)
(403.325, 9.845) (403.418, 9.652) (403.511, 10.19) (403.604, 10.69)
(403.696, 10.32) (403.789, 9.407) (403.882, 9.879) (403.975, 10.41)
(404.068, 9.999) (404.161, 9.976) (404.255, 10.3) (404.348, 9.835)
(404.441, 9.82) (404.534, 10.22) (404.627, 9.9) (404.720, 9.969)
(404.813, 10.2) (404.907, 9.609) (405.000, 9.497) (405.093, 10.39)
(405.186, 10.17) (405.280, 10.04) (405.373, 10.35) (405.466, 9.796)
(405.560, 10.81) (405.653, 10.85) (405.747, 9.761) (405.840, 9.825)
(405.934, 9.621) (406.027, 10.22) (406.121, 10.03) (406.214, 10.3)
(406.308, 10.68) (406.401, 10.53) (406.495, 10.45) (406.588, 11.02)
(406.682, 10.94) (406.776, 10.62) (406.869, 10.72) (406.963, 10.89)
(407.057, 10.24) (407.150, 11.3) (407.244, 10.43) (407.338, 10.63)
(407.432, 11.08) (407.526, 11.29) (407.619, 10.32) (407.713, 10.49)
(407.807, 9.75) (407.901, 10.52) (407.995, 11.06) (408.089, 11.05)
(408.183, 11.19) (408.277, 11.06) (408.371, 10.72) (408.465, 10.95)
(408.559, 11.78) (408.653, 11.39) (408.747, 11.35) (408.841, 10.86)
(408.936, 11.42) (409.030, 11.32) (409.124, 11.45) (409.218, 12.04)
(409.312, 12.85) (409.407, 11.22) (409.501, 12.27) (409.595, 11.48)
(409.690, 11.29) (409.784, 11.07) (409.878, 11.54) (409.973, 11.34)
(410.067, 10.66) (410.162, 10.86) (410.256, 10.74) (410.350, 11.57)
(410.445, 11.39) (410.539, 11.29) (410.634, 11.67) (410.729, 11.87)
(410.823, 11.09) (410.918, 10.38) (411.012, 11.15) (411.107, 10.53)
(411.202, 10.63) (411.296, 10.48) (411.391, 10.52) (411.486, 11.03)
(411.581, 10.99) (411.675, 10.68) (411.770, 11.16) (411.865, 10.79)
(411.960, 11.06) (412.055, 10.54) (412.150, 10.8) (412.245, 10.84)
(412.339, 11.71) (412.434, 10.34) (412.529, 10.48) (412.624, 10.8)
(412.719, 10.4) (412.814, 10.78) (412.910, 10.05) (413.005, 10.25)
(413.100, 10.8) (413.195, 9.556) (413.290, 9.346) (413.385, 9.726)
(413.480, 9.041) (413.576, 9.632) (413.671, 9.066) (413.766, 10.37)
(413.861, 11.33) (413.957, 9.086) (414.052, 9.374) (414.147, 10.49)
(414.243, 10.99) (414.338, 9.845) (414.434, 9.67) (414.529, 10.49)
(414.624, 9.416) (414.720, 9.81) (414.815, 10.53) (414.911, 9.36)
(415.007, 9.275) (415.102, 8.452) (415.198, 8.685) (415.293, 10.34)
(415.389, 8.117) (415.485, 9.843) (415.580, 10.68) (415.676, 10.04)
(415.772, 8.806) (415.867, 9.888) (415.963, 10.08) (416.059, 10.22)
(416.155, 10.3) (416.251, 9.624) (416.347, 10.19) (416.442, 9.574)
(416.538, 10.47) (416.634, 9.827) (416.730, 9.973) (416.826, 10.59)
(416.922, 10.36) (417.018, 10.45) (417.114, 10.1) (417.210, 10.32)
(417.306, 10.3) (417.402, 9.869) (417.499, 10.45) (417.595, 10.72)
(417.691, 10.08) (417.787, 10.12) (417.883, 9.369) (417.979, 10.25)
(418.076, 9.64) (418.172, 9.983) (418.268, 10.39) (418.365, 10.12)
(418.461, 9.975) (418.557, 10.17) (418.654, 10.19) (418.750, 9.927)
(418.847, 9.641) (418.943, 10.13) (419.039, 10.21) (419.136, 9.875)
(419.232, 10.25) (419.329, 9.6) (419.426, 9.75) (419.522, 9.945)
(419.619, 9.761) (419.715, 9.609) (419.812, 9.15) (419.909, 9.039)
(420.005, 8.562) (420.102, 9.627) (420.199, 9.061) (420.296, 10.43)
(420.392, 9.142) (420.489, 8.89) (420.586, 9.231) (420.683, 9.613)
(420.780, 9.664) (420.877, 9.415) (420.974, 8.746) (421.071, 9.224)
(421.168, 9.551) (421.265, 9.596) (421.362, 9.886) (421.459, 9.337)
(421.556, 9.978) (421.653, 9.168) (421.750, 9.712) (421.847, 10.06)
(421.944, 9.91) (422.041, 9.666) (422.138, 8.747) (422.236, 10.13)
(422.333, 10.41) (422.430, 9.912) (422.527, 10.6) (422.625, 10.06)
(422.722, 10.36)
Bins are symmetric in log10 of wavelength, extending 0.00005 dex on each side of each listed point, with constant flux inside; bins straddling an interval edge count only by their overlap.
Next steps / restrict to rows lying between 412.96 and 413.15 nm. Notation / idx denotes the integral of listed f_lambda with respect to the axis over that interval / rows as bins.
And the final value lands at 2.00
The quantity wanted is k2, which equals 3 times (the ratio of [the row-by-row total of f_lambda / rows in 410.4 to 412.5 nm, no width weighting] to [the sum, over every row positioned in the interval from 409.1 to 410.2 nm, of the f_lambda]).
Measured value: 5.2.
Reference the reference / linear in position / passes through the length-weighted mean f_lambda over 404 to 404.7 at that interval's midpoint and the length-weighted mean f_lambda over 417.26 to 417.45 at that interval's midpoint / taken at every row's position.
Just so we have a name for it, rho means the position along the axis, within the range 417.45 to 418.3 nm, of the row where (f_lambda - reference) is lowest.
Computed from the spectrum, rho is 417.883 nm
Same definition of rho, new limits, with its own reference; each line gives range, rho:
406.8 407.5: 407.057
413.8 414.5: 413.957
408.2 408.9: 408.371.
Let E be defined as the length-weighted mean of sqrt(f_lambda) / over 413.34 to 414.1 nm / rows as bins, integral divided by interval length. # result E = 3.11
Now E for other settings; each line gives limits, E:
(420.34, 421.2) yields 3.04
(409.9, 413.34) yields 3.28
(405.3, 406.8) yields 3.22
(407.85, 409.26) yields 3.35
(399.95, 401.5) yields 3.17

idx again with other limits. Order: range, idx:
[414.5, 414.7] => 1.98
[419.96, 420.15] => 1.73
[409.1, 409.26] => 1.89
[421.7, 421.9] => 1.98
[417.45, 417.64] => 2.00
